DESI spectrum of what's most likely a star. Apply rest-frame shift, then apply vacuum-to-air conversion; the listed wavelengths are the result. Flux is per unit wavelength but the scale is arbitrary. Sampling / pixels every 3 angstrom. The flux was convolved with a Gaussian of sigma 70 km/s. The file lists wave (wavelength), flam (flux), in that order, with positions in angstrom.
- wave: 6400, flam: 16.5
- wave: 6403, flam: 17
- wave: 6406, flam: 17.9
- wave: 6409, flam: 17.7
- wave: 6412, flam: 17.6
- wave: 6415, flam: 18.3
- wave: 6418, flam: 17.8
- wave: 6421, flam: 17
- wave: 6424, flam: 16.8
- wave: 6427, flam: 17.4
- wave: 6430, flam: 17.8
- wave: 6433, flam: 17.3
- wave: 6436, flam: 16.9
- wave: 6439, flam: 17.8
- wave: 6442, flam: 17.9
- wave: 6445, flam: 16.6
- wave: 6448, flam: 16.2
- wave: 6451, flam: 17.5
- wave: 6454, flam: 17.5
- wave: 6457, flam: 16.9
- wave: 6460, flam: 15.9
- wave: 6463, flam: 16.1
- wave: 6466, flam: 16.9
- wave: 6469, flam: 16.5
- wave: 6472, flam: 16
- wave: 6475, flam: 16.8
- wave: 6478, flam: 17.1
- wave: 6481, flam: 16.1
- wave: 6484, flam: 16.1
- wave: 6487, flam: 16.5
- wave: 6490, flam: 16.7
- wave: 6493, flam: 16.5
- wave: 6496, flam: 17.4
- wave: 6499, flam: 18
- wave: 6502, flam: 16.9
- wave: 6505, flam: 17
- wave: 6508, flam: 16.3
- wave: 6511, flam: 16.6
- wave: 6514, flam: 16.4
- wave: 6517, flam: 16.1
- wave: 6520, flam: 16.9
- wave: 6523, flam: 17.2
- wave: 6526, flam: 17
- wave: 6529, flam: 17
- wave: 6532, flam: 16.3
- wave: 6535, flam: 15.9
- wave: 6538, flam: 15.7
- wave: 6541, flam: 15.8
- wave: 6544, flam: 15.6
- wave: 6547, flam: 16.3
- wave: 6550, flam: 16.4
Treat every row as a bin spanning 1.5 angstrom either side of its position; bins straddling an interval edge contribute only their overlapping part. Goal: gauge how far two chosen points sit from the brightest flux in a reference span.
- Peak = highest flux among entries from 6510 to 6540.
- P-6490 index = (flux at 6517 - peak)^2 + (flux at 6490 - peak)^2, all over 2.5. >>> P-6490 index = 0.58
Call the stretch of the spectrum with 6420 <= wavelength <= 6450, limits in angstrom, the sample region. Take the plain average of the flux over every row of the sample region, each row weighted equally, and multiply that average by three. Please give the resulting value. 51.5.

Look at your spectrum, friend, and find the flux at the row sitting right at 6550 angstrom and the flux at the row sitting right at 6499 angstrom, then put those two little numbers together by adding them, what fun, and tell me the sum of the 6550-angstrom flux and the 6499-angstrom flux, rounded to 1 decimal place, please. 34.4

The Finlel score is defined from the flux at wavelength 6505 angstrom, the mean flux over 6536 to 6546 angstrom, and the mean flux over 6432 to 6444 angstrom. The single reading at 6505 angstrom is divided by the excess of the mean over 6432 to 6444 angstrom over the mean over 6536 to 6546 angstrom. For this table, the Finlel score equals 10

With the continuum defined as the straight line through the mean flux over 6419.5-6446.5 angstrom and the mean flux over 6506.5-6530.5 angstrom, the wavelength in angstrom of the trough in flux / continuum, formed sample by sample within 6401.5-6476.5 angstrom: 6460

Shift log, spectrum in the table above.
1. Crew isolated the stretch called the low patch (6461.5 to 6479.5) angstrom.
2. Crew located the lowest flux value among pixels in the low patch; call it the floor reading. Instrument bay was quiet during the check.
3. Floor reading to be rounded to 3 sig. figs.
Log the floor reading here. 16.0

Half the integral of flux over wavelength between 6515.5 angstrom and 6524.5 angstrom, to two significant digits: 75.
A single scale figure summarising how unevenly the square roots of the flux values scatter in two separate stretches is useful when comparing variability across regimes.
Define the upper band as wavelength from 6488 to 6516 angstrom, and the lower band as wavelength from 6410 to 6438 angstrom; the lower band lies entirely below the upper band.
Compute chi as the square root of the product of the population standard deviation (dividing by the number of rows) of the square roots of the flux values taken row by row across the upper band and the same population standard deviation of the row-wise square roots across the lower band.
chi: 0.059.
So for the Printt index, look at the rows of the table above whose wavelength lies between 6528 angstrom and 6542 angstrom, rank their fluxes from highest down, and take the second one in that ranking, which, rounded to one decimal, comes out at 16.3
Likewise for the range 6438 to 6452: 17.8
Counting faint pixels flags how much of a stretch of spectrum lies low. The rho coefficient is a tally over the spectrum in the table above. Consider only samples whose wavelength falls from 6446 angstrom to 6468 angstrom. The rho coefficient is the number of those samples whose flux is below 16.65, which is 3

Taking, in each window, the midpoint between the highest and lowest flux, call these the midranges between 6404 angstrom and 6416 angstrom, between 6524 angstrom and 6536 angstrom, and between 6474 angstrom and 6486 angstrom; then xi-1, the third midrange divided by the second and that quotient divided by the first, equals 0.0562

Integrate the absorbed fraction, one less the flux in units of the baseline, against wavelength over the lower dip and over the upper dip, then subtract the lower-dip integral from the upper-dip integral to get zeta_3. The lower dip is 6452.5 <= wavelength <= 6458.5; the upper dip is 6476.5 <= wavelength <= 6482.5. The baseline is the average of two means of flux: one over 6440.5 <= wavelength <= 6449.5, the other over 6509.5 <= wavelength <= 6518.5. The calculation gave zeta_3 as 0.22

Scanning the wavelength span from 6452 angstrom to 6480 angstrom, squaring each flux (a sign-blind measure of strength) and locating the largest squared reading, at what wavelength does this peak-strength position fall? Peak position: 6454 angstrom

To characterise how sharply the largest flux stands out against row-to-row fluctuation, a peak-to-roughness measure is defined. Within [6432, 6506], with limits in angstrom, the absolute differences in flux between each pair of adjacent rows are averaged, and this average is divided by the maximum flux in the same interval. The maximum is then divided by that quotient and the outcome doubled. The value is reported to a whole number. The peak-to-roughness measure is 1152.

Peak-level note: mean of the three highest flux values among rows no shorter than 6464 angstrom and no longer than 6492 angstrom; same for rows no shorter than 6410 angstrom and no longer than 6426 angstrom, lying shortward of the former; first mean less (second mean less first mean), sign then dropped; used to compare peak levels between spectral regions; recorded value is 16.0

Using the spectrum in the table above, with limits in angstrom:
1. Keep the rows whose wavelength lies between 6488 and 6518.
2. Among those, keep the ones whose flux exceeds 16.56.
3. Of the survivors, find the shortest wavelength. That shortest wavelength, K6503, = 6490 angstrom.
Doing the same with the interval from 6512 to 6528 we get 6520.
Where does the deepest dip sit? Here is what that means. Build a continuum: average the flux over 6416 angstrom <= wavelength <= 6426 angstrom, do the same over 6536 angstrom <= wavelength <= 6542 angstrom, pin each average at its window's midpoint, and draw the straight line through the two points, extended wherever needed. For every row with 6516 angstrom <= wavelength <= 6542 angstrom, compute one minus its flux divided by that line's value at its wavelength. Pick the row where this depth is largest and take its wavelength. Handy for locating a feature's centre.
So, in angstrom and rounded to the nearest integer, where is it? 6538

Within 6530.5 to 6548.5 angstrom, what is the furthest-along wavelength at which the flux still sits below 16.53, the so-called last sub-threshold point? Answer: 6547 angstrom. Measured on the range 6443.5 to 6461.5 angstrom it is 6460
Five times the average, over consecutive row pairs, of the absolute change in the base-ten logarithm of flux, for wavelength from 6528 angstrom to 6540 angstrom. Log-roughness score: 0.058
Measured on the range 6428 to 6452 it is 0.089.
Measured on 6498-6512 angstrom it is 0.070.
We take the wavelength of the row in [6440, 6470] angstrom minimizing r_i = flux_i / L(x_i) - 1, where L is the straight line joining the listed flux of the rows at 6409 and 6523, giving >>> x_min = 6460 angstrom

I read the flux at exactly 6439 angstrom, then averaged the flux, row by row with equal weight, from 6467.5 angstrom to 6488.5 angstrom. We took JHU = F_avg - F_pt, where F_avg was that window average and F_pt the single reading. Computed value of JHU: -1.4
